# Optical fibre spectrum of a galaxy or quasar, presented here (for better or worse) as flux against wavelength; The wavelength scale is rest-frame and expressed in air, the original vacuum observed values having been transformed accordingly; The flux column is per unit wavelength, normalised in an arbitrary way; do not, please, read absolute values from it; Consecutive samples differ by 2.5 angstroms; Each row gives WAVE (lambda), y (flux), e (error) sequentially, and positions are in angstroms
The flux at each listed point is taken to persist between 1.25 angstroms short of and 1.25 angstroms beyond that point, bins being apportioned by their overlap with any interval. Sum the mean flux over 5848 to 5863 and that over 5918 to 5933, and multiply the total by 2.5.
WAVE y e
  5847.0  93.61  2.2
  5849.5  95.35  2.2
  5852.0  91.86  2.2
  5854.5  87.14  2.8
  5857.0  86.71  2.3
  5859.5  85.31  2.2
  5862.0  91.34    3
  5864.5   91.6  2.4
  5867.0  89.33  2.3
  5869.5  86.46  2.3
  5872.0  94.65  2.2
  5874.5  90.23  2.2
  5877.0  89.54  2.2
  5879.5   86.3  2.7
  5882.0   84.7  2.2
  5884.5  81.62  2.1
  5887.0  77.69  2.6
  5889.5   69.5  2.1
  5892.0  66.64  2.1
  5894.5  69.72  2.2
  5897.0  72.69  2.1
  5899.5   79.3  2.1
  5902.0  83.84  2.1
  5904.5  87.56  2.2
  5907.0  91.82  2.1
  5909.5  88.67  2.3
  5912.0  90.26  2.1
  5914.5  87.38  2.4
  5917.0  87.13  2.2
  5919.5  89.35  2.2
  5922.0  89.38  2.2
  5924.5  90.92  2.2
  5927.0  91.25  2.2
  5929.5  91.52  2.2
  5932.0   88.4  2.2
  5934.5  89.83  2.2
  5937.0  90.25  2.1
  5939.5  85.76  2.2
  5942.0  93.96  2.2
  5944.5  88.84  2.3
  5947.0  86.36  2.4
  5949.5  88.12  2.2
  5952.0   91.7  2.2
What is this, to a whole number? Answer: 449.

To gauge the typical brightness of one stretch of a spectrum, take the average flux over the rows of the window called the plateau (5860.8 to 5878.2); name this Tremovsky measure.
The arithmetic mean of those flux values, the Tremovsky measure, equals 90.5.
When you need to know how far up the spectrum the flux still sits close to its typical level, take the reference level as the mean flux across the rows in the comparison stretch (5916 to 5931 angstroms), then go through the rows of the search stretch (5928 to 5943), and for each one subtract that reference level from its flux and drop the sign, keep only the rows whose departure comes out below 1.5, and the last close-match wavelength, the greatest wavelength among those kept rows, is 5937.0 angstroms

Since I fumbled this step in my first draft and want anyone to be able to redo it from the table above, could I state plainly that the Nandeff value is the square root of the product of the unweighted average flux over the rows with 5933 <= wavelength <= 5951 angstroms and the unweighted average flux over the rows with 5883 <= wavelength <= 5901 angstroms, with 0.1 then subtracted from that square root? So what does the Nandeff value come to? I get 81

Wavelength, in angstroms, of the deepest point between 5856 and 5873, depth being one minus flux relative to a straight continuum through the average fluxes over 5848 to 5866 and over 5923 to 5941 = 5859.5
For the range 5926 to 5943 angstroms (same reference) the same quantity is 5939.5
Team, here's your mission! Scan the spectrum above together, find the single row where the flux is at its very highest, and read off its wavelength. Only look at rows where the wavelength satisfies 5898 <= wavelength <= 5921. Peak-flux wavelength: 5907.0 angstroms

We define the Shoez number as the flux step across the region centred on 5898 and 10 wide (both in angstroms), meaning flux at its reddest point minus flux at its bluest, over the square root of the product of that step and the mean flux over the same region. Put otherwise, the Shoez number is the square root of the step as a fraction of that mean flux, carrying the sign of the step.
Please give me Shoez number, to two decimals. 0.43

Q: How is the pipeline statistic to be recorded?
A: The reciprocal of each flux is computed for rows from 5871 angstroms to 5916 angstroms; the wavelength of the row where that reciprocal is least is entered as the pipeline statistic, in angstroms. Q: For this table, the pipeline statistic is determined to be 5872.0 angstroms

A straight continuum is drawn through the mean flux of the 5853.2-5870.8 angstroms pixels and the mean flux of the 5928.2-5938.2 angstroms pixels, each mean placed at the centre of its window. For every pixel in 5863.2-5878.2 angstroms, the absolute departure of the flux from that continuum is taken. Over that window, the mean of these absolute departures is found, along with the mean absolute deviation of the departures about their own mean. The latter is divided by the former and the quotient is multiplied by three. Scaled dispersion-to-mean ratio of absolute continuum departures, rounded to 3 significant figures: 1.79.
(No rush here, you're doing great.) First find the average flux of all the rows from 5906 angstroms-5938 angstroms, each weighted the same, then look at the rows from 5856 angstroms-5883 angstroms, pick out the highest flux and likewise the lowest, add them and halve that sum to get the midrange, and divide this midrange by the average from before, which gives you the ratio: 1.00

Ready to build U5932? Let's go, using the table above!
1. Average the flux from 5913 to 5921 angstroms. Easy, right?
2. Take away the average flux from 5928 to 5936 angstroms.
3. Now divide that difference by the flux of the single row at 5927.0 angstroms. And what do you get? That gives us -0.02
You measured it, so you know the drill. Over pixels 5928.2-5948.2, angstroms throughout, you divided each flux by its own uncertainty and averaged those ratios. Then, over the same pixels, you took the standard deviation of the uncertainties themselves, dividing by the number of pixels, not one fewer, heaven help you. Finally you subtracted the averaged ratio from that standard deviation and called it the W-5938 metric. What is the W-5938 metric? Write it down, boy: -40.2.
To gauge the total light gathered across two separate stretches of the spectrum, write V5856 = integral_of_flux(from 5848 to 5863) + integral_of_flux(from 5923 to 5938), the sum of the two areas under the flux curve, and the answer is 2700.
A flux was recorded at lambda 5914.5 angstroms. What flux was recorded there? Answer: 87.38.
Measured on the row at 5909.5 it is 88.67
